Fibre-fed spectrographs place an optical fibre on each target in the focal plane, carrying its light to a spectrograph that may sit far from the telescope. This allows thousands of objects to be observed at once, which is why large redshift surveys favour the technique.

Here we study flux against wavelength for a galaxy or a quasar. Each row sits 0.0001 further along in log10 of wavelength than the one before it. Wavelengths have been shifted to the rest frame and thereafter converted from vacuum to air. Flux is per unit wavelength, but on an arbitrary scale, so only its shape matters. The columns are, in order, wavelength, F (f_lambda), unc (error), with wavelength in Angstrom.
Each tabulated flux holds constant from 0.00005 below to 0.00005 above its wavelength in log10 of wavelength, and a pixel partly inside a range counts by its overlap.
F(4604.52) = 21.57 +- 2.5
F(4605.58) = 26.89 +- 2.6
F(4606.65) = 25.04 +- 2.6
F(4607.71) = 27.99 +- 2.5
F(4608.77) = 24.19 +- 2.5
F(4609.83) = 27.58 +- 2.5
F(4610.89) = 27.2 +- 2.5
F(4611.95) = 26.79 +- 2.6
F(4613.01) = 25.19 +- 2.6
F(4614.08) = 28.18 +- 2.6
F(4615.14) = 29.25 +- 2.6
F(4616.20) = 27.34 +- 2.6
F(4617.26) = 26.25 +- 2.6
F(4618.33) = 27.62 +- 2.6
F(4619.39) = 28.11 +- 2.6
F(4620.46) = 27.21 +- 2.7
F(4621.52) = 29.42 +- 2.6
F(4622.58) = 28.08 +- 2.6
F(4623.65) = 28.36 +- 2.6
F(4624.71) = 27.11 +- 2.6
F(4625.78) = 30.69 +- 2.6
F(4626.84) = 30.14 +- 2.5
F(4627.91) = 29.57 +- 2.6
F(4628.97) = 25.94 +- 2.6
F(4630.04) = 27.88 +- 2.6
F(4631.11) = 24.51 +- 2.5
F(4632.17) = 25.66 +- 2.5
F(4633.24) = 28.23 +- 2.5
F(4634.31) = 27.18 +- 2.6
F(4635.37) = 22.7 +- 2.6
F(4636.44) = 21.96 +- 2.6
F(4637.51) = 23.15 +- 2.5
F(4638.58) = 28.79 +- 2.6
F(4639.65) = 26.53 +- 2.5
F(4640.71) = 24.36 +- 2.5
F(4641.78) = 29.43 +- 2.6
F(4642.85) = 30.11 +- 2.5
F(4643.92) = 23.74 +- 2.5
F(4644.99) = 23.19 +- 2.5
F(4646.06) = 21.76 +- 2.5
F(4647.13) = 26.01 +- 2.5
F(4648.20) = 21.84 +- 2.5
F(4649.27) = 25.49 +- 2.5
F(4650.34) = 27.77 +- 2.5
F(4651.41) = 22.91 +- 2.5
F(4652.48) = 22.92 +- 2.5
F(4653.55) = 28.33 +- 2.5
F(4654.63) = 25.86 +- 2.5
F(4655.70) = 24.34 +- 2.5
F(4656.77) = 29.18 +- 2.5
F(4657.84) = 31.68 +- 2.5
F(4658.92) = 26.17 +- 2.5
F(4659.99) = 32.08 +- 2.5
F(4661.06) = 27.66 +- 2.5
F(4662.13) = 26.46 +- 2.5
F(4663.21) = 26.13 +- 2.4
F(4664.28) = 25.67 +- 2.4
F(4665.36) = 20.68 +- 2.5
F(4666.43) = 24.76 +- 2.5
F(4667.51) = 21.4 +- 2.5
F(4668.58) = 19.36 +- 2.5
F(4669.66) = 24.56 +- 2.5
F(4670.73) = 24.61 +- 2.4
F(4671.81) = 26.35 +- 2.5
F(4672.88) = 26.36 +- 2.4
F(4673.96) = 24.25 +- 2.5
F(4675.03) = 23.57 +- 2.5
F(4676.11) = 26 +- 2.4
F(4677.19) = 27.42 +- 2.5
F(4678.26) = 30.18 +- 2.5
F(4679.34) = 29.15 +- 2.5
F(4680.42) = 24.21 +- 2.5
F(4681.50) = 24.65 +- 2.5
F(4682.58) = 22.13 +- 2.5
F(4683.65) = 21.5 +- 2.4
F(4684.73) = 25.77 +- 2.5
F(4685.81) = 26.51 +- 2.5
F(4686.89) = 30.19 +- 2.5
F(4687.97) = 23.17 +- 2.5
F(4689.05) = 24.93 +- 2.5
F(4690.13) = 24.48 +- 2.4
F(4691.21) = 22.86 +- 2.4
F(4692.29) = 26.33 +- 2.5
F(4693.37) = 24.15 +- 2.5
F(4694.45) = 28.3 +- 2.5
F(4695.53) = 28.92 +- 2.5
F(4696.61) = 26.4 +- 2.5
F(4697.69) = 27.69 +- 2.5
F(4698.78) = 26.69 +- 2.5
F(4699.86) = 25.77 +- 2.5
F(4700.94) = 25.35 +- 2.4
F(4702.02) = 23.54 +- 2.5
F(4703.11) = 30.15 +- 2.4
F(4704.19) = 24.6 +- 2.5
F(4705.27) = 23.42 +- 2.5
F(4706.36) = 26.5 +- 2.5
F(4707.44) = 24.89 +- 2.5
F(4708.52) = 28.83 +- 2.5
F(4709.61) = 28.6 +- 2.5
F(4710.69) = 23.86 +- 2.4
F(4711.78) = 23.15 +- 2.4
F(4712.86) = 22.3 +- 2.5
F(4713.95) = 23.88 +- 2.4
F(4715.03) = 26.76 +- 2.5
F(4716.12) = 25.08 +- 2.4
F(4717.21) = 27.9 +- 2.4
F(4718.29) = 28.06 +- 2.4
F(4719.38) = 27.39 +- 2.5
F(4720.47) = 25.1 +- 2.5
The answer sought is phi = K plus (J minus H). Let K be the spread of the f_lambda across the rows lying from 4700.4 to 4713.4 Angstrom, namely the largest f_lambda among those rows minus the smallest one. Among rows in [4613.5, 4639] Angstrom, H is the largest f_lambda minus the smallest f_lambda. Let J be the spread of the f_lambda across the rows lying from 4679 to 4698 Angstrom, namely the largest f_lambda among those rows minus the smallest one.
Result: 7.8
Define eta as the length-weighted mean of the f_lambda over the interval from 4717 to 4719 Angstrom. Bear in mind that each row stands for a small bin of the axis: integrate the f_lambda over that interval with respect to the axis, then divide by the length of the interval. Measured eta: 28.0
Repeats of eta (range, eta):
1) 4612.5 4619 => 27.3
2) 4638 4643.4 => 27.8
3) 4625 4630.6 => 28.7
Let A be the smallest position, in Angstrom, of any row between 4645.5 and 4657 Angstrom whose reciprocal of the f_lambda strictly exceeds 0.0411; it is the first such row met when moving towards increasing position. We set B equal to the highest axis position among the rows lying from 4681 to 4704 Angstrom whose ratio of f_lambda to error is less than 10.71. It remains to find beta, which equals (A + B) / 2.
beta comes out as 4674.0 Angstrom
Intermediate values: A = 4646.06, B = 4702.02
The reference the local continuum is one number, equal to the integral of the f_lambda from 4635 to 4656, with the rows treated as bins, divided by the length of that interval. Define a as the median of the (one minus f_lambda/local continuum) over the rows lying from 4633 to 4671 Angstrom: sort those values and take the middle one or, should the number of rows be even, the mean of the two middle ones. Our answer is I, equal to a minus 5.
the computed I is -5.02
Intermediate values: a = -0.02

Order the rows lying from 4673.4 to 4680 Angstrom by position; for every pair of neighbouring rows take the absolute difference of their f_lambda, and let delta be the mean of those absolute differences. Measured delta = 1.7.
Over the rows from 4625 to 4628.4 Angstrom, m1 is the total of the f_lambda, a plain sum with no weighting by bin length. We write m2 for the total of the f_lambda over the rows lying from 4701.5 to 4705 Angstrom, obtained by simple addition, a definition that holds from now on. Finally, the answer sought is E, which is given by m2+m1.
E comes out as 169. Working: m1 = 90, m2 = 78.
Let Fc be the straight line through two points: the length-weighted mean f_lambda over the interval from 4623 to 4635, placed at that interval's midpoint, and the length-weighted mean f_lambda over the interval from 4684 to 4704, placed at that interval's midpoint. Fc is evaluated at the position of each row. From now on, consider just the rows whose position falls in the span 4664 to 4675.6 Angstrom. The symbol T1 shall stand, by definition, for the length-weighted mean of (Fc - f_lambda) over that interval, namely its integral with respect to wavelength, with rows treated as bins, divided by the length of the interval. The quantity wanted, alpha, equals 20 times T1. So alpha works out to 59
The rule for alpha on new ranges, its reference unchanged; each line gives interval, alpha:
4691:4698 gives -8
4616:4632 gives -1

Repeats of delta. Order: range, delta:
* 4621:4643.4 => 2.2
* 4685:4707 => 2.6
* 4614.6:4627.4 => 1.4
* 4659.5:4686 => 2.2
